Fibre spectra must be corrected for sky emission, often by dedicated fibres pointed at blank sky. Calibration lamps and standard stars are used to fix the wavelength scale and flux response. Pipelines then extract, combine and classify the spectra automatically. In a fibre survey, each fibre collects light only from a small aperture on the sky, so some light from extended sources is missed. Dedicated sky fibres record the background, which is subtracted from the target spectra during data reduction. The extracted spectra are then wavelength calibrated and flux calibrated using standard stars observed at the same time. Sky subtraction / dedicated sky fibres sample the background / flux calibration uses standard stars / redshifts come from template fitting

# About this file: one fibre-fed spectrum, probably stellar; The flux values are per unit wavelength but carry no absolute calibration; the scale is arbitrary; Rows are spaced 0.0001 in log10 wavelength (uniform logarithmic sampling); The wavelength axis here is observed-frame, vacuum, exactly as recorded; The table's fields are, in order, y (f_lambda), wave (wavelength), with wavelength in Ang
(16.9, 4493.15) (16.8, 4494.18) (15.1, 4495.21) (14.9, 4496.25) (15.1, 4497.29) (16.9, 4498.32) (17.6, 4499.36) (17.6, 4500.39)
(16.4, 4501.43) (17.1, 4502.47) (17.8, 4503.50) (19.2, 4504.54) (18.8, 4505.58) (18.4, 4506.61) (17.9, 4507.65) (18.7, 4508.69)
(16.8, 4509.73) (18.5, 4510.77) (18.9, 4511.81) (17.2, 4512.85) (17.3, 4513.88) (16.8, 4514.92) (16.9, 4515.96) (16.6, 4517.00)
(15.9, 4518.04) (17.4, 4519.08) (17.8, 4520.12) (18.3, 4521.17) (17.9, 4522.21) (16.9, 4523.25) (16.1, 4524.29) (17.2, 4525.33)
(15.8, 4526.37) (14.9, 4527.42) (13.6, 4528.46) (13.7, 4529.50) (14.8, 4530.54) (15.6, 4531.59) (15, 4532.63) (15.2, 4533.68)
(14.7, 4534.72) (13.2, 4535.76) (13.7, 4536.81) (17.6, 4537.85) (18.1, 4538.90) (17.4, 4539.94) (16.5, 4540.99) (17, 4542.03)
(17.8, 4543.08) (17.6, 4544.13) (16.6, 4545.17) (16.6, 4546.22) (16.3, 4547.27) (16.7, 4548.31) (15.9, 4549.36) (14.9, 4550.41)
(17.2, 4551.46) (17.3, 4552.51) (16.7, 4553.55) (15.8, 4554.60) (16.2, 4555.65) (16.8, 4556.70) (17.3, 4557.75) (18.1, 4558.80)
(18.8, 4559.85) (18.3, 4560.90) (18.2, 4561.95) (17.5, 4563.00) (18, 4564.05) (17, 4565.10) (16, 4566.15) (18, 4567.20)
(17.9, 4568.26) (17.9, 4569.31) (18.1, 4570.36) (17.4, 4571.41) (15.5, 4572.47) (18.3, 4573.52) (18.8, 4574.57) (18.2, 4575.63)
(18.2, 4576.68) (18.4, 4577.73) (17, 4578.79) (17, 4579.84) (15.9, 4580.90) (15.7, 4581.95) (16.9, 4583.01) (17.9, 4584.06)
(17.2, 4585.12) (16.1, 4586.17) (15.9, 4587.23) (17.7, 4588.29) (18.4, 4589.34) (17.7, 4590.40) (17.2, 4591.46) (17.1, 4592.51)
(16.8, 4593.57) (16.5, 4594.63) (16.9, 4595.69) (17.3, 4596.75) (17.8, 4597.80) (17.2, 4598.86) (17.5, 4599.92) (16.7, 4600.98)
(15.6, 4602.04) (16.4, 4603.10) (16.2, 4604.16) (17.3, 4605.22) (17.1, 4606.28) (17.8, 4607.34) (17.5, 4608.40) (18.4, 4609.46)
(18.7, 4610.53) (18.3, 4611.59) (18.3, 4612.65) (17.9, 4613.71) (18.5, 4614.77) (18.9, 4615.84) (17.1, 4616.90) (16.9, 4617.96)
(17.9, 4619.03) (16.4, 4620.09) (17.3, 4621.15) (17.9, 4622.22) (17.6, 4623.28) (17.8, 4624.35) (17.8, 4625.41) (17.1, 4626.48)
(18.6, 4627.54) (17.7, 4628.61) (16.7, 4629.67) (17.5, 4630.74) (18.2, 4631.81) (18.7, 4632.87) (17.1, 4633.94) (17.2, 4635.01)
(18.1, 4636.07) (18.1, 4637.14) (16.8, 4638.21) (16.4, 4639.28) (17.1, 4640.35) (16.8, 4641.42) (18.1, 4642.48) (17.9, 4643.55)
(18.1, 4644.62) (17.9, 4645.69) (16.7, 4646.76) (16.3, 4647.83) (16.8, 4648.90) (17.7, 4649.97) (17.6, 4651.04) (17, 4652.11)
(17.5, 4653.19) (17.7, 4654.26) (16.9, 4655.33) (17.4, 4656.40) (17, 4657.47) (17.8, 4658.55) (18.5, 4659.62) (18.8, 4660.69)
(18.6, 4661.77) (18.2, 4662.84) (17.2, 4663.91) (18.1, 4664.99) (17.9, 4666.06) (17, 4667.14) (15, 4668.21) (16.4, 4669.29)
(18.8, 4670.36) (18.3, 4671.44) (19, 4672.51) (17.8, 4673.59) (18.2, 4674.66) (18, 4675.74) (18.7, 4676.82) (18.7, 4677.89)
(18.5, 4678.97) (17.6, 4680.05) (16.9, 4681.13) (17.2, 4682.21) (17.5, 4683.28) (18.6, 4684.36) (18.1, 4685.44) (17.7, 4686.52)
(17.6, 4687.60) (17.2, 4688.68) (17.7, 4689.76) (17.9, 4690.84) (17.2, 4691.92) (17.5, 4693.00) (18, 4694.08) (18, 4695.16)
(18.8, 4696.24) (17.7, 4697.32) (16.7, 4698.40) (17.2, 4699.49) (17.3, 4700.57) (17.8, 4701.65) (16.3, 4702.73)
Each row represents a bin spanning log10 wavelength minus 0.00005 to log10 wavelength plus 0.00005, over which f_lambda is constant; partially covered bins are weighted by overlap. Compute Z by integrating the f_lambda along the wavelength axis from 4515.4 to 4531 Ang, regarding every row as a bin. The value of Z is 254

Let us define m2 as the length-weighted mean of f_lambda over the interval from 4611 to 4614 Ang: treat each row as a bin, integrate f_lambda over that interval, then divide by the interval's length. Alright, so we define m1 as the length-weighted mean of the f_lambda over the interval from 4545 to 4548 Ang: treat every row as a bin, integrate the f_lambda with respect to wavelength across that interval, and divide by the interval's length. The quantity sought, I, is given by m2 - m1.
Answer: 1.7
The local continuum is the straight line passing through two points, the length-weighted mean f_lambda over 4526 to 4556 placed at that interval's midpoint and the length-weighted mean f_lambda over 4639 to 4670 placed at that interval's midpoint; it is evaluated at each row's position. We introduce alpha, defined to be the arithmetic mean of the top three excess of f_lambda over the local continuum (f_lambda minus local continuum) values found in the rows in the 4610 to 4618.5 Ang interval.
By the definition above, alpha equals 1.8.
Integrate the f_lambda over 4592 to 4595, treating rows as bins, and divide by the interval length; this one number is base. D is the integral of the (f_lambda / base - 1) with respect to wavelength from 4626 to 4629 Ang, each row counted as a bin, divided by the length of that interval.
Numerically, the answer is 0.06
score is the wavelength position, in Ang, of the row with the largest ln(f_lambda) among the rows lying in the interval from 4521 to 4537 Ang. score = 4521.17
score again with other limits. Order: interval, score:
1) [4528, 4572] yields 4559.85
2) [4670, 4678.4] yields 4672.51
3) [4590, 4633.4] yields 4615.84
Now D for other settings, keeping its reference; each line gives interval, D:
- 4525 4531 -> -0.11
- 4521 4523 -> 0.07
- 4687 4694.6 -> 0.05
